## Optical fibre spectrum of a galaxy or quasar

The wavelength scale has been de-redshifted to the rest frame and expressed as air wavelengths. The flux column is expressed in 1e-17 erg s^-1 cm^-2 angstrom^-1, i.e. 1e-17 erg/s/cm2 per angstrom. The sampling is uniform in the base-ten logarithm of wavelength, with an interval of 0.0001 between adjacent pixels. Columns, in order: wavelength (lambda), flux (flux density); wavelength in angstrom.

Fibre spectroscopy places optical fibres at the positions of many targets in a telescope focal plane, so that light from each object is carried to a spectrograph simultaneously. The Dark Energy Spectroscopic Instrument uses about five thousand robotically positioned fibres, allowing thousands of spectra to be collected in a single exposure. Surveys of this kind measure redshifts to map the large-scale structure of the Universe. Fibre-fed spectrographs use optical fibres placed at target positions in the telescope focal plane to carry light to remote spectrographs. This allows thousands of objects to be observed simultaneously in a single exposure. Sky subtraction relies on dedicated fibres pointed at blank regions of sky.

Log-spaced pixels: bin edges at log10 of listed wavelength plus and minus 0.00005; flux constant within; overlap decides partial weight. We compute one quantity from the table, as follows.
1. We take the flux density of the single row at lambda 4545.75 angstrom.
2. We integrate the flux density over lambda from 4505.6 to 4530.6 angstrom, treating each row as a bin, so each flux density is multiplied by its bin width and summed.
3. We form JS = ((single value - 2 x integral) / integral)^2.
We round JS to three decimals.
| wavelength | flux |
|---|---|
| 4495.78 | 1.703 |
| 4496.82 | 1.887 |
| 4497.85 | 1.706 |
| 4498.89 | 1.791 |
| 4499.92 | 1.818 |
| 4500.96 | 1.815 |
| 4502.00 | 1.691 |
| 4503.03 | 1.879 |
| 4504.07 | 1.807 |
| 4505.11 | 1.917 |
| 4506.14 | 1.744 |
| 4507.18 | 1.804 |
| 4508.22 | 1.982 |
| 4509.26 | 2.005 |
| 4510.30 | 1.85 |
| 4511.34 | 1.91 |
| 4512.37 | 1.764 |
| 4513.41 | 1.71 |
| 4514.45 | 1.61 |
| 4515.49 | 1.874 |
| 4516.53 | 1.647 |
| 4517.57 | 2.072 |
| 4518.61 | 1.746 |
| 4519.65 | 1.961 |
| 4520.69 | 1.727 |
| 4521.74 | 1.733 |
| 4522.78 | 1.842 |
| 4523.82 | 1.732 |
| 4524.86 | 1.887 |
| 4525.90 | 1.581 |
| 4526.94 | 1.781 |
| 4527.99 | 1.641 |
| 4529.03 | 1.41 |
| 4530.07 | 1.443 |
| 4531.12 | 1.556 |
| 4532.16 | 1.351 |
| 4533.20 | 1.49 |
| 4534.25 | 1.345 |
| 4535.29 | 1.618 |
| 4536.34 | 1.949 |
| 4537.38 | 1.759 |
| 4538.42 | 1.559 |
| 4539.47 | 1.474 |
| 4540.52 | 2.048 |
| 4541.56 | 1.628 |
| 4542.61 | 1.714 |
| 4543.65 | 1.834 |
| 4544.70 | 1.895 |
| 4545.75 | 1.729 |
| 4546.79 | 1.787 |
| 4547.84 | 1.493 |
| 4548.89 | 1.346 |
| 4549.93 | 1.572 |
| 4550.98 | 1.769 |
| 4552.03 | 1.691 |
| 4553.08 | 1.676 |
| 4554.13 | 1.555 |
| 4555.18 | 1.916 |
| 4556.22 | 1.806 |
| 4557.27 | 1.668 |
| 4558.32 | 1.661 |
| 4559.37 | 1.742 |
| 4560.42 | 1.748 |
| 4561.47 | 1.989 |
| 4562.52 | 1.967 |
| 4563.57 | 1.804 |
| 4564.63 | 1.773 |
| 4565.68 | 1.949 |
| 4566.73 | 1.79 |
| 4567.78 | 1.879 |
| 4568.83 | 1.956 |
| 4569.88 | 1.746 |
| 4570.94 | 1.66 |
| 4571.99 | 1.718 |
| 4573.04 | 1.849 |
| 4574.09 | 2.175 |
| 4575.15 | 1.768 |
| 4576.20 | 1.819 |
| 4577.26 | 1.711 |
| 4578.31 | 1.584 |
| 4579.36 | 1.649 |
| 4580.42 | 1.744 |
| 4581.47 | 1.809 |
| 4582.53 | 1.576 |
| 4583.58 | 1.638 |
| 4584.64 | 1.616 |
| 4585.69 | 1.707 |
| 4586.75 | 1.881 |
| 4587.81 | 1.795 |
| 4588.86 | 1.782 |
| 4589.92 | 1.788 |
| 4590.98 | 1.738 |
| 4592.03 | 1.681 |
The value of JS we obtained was 3.845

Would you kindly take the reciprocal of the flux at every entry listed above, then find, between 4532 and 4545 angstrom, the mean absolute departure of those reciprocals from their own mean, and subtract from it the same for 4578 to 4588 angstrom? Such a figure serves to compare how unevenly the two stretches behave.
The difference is 0.04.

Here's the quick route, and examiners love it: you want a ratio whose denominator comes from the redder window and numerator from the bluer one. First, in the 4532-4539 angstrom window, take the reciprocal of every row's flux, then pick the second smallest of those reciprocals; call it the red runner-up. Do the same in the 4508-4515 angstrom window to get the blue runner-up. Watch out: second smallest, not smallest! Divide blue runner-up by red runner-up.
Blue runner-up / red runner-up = 0.89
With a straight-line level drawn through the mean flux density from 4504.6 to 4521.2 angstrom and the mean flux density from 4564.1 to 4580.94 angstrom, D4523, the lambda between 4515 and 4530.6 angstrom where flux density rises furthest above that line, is 4517.57 angstrom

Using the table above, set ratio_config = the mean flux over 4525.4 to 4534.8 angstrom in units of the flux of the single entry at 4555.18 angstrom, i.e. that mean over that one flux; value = 0.79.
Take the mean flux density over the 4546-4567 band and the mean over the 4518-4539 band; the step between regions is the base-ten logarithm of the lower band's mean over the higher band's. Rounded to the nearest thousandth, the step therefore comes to -0.020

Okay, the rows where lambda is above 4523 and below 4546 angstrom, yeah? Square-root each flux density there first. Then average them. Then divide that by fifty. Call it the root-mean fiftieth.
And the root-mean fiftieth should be 0.0257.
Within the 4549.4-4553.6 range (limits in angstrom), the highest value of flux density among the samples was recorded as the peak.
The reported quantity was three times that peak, 5.31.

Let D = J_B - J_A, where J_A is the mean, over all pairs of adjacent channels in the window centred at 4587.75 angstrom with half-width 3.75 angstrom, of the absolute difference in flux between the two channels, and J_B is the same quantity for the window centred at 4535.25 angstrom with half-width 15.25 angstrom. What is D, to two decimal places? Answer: 0.11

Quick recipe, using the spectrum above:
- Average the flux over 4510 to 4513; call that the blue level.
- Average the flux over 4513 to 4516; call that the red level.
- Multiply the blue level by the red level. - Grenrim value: 3.19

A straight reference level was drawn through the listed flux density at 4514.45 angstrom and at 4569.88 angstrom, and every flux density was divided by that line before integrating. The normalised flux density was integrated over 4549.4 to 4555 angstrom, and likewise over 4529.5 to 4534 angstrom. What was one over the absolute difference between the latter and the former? 0.7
